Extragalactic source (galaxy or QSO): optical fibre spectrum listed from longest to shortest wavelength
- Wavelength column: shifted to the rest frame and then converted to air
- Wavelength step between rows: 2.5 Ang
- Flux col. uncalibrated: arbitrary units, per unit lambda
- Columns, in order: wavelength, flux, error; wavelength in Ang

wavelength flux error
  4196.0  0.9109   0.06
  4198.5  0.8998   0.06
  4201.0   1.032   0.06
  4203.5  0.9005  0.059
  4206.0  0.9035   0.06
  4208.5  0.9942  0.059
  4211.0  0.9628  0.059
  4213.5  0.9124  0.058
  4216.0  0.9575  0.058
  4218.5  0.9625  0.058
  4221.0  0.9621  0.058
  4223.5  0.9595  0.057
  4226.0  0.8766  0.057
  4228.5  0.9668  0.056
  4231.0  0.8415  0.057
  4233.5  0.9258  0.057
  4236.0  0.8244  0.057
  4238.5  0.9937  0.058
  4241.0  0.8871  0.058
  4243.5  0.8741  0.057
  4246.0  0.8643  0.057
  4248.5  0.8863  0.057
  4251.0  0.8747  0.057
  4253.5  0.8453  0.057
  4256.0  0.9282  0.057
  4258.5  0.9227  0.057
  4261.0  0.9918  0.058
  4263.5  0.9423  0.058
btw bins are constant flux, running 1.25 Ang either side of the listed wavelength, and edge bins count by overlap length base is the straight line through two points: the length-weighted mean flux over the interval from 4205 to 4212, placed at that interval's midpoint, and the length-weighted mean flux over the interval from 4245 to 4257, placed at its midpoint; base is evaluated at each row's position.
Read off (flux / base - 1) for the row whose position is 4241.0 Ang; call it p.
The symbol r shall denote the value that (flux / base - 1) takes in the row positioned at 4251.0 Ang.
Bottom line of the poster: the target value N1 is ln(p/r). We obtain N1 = 0.79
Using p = -0.011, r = -0.005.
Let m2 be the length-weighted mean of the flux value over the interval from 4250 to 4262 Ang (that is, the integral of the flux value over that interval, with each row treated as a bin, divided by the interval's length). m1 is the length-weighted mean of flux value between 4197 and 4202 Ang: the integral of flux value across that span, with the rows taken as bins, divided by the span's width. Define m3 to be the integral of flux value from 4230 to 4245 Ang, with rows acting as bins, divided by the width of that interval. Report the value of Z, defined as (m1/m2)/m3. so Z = 1.18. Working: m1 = 0.960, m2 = 0.91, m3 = 0.891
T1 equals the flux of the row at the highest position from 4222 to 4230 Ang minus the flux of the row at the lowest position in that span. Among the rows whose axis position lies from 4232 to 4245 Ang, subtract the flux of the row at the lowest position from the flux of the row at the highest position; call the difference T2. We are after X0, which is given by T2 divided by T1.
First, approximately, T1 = 0.01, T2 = -0.05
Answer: -7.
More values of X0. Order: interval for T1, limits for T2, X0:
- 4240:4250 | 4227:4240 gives -34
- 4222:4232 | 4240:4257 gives 0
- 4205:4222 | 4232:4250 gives -1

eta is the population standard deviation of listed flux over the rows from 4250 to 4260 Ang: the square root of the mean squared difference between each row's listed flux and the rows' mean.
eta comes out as 0.034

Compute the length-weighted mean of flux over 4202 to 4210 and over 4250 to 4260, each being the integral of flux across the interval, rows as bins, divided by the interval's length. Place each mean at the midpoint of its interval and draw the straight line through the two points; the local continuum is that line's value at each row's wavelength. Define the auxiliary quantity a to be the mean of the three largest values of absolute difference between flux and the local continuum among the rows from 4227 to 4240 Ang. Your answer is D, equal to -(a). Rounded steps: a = 0.08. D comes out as -0.082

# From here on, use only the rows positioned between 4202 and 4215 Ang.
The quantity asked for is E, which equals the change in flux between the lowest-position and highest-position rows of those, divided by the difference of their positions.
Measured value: 0.001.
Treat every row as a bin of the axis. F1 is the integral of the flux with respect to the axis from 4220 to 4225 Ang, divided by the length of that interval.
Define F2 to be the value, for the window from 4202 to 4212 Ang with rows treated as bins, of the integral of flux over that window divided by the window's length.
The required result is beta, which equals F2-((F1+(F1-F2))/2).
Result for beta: 0.456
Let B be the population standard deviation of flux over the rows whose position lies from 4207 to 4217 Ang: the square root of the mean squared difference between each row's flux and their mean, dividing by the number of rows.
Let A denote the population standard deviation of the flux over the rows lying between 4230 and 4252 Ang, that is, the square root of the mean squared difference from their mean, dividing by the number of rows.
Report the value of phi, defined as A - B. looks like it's 0.02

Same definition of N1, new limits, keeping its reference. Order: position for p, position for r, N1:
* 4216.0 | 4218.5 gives -0.47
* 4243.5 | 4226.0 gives -0.91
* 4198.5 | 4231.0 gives -0.07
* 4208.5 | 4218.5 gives 0.42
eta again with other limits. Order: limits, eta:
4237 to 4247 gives 0.052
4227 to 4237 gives 0.059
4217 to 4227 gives 0.037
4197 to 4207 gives 0.057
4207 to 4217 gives 0.029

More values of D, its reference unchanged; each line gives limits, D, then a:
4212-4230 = -0.043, 0.04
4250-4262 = -0.062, 0.06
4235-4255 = -0.074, 0.07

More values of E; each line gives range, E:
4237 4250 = -0.011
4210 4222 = 0.000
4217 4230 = 0.000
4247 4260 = 0.004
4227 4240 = 0.003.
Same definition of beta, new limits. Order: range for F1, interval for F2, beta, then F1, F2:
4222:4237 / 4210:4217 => 0.513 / 0.901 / 0.943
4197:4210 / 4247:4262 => 0.413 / 0.946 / 0.906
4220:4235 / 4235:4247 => 0.416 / 0.920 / 0.891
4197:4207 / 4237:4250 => 0.415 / 0.934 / 0.899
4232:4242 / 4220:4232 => 0.477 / 0.907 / 0.922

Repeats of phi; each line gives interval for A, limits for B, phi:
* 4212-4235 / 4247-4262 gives 0.00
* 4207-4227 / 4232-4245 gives -0.02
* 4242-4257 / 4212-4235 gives -0.02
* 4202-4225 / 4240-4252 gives 0.02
